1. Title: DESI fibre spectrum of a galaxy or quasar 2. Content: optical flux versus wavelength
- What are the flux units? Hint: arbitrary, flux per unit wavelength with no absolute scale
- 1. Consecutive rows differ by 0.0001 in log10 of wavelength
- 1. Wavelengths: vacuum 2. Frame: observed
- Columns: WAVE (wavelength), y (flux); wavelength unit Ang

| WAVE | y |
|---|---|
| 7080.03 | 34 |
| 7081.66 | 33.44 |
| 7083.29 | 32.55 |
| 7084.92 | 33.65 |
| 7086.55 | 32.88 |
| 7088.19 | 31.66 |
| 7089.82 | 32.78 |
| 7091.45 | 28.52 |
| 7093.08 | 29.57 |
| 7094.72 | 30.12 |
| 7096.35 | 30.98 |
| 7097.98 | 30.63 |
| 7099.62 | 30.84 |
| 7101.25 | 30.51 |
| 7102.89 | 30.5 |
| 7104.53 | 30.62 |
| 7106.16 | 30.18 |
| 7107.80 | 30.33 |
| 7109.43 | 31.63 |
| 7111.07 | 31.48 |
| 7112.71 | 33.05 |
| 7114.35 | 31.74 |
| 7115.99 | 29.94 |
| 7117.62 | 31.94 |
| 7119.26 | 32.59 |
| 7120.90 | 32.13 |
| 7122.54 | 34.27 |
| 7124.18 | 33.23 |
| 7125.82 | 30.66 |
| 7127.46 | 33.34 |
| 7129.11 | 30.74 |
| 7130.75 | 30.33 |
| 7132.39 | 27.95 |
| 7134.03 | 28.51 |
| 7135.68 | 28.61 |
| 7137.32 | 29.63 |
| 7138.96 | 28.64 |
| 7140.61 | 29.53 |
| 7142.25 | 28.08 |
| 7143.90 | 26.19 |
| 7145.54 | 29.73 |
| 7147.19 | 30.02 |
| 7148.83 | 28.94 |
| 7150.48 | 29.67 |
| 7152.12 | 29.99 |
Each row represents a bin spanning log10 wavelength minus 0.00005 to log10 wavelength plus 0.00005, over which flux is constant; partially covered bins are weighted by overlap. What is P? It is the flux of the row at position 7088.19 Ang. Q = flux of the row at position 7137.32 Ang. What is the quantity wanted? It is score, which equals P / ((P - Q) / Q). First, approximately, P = 31.66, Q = 29.63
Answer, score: 462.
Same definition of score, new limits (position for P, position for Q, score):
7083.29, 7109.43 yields 1119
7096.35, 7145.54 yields 737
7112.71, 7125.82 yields 424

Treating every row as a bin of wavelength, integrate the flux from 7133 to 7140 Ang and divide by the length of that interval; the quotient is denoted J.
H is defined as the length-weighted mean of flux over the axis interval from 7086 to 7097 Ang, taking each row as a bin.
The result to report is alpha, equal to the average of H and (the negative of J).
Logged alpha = 1.0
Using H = 30.9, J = 28.8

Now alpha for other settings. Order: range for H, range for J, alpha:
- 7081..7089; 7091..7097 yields 1.5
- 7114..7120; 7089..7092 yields 0.3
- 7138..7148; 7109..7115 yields -1.6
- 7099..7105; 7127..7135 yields 0.3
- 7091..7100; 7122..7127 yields -1.3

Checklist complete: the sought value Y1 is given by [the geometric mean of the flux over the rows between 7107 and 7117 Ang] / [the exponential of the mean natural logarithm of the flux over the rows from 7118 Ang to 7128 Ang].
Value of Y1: 0.96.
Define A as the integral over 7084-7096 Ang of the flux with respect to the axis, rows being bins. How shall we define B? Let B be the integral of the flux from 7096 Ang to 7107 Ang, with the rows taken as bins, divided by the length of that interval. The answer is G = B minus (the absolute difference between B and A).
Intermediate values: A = 376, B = 30.6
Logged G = -315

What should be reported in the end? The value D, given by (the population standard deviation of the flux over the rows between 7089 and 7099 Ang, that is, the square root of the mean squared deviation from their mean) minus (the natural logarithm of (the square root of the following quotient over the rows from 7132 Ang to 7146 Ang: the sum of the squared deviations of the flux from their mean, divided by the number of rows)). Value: 1.3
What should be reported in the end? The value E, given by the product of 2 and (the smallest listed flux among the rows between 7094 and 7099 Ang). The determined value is 60.2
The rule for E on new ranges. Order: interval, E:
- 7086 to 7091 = 63.3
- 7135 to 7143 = 56.2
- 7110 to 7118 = 59.9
